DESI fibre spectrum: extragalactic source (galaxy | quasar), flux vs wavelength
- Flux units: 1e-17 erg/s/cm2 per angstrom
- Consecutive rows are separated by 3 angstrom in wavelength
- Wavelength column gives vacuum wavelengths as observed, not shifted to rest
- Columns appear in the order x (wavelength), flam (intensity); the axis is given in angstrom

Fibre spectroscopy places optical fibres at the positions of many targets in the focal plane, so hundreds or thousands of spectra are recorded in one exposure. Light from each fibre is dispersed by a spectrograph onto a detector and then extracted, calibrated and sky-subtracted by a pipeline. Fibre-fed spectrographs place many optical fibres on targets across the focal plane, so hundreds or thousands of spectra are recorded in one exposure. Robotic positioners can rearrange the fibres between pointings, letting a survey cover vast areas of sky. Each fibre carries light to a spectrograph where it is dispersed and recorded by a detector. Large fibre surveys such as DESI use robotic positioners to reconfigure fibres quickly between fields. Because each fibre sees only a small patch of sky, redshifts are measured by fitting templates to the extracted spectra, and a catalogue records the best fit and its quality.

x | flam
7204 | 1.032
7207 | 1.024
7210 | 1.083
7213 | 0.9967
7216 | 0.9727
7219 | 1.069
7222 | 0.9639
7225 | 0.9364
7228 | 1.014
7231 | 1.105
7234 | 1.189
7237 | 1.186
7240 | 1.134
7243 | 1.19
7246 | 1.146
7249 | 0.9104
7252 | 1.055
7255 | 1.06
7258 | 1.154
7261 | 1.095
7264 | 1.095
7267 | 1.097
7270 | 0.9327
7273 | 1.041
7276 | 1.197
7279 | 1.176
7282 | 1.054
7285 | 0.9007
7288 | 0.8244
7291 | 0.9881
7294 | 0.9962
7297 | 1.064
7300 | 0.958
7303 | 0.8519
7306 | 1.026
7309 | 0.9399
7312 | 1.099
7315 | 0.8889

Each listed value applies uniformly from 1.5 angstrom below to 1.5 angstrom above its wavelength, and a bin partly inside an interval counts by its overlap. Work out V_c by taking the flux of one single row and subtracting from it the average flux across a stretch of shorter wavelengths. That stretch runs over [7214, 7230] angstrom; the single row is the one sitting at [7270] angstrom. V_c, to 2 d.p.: -0.06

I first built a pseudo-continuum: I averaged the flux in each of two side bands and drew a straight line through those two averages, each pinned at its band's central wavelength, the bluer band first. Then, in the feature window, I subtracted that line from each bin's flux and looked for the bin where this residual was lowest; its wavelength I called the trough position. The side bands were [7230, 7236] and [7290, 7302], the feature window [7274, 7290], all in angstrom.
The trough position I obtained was 7288 angstrom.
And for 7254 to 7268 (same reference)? 7255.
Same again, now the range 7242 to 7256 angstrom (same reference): 7249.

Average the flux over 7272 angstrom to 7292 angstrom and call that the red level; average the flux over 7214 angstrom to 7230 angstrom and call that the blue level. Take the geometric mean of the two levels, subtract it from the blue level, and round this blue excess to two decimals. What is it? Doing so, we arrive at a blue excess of -0.02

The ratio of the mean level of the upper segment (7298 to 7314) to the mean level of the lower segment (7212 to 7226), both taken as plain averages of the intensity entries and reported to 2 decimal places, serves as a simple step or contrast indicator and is 0.99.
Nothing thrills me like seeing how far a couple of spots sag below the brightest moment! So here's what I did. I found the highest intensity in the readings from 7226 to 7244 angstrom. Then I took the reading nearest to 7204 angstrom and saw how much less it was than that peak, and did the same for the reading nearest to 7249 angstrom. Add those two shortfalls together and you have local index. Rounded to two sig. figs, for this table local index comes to 0.44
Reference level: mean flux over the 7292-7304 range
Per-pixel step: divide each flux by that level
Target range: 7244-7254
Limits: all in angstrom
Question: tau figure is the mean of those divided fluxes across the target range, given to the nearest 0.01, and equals 1.07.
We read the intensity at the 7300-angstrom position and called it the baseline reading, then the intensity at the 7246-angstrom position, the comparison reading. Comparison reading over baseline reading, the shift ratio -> 1.20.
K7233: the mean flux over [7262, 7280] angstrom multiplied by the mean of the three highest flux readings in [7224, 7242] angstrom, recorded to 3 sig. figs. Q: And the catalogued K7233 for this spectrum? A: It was 1.27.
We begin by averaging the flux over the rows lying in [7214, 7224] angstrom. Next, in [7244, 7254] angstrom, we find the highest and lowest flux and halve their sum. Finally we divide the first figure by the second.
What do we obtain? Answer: 0.97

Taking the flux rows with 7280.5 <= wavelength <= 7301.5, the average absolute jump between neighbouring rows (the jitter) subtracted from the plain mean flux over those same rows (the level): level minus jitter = 0.87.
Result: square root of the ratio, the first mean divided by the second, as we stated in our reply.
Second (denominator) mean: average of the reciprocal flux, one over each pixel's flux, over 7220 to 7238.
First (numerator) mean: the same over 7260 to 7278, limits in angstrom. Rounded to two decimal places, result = 0.99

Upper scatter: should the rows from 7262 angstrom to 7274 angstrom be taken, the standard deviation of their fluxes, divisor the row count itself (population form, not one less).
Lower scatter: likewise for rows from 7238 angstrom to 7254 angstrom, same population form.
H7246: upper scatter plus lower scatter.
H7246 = 0.165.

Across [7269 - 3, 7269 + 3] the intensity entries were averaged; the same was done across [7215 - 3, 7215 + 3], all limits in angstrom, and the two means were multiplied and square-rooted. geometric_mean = 1.00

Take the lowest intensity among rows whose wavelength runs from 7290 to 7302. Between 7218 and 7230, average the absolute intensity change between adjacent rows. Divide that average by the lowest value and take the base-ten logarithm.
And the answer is -1.14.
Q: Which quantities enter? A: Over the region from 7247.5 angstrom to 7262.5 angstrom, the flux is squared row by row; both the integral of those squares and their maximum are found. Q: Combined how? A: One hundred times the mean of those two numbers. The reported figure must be 906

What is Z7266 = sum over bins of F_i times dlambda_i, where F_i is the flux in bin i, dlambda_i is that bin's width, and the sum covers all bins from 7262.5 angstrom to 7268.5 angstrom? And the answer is 6.58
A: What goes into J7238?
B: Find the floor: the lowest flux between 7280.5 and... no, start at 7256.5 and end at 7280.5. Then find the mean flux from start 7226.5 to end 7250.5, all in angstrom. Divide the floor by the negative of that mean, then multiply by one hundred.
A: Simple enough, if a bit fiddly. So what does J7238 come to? -84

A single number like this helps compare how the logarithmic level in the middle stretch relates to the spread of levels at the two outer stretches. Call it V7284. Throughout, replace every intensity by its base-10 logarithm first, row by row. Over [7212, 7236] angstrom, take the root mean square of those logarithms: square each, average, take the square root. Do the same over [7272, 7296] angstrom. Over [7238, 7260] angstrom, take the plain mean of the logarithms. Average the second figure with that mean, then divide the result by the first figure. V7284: 1.3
